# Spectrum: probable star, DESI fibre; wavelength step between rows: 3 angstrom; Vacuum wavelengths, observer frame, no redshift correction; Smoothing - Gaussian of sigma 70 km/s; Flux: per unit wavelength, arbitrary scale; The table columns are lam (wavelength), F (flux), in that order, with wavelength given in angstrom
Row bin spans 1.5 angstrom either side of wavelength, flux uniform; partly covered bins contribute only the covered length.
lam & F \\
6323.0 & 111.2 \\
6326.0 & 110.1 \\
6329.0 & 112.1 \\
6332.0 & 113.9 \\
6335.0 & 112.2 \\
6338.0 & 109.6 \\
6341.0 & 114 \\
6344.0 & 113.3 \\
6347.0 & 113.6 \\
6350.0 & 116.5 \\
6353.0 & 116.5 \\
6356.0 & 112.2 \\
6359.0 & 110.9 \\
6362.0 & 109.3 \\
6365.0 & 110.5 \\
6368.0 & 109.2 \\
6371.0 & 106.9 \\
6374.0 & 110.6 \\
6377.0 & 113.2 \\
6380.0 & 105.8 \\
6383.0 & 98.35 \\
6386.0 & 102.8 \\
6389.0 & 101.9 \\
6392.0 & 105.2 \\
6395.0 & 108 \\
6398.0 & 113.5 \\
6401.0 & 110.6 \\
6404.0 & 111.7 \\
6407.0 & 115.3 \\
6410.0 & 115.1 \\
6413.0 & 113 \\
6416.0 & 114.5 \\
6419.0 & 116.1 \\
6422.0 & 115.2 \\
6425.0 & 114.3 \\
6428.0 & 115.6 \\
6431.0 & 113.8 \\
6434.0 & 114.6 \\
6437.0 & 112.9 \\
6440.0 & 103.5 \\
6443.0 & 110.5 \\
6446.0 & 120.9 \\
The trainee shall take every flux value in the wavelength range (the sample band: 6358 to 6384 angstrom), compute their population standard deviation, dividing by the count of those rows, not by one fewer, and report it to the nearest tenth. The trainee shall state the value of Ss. 4.1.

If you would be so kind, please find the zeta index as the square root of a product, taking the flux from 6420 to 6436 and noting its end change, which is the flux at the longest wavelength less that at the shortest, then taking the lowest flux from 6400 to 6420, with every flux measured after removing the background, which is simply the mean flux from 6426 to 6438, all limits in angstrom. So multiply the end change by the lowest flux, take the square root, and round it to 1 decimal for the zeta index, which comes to 1.5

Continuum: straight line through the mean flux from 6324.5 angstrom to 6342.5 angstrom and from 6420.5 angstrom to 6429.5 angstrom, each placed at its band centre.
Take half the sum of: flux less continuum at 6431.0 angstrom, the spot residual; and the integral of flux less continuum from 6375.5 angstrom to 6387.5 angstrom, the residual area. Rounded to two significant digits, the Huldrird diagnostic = -52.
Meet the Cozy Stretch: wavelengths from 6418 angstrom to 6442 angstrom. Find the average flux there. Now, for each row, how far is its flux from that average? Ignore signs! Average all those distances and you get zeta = 2.5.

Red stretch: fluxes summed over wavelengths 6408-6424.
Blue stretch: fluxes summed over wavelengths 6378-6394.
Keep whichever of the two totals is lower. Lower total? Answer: 514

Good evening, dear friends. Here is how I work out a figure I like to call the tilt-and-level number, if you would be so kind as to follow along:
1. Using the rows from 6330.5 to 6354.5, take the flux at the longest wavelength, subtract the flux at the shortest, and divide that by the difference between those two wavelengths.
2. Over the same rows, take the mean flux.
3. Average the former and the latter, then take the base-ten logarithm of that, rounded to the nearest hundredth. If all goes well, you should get 1.76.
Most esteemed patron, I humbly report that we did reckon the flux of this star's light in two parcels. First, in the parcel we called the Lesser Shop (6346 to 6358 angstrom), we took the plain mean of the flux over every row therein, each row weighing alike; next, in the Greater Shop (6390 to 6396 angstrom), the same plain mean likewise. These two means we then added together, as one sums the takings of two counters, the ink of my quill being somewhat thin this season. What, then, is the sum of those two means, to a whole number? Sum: 221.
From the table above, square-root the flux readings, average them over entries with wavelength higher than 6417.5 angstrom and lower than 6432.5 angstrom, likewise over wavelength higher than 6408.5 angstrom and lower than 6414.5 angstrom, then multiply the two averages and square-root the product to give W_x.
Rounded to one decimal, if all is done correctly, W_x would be 10.7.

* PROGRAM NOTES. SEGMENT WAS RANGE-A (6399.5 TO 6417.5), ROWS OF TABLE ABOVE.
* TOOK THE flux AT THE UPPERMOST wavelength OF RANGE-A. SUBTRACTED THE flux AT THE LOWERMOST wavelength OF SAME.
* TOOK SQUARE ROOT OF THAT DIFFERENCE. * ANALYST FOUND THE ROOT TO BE 2.0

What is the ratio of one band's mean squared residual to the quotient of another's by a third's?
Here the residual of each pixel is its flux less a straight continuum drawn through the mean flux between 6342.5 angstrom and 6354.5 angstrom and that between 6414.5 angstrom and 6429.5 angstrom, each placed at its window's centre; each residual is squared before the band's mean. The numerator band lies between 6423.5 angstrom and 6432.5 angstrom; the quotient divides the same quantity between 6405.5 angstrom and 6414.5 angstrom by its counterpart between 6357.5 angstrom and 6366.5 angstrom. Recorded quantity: 14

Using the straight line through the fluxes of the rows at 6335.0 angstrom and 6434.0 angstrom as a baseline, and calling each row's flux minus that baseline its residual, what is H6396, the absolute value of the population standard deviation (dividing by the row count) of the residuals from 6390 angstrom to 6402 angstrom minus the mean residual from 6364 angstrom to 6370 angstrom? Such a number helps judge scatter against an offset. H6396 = 6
